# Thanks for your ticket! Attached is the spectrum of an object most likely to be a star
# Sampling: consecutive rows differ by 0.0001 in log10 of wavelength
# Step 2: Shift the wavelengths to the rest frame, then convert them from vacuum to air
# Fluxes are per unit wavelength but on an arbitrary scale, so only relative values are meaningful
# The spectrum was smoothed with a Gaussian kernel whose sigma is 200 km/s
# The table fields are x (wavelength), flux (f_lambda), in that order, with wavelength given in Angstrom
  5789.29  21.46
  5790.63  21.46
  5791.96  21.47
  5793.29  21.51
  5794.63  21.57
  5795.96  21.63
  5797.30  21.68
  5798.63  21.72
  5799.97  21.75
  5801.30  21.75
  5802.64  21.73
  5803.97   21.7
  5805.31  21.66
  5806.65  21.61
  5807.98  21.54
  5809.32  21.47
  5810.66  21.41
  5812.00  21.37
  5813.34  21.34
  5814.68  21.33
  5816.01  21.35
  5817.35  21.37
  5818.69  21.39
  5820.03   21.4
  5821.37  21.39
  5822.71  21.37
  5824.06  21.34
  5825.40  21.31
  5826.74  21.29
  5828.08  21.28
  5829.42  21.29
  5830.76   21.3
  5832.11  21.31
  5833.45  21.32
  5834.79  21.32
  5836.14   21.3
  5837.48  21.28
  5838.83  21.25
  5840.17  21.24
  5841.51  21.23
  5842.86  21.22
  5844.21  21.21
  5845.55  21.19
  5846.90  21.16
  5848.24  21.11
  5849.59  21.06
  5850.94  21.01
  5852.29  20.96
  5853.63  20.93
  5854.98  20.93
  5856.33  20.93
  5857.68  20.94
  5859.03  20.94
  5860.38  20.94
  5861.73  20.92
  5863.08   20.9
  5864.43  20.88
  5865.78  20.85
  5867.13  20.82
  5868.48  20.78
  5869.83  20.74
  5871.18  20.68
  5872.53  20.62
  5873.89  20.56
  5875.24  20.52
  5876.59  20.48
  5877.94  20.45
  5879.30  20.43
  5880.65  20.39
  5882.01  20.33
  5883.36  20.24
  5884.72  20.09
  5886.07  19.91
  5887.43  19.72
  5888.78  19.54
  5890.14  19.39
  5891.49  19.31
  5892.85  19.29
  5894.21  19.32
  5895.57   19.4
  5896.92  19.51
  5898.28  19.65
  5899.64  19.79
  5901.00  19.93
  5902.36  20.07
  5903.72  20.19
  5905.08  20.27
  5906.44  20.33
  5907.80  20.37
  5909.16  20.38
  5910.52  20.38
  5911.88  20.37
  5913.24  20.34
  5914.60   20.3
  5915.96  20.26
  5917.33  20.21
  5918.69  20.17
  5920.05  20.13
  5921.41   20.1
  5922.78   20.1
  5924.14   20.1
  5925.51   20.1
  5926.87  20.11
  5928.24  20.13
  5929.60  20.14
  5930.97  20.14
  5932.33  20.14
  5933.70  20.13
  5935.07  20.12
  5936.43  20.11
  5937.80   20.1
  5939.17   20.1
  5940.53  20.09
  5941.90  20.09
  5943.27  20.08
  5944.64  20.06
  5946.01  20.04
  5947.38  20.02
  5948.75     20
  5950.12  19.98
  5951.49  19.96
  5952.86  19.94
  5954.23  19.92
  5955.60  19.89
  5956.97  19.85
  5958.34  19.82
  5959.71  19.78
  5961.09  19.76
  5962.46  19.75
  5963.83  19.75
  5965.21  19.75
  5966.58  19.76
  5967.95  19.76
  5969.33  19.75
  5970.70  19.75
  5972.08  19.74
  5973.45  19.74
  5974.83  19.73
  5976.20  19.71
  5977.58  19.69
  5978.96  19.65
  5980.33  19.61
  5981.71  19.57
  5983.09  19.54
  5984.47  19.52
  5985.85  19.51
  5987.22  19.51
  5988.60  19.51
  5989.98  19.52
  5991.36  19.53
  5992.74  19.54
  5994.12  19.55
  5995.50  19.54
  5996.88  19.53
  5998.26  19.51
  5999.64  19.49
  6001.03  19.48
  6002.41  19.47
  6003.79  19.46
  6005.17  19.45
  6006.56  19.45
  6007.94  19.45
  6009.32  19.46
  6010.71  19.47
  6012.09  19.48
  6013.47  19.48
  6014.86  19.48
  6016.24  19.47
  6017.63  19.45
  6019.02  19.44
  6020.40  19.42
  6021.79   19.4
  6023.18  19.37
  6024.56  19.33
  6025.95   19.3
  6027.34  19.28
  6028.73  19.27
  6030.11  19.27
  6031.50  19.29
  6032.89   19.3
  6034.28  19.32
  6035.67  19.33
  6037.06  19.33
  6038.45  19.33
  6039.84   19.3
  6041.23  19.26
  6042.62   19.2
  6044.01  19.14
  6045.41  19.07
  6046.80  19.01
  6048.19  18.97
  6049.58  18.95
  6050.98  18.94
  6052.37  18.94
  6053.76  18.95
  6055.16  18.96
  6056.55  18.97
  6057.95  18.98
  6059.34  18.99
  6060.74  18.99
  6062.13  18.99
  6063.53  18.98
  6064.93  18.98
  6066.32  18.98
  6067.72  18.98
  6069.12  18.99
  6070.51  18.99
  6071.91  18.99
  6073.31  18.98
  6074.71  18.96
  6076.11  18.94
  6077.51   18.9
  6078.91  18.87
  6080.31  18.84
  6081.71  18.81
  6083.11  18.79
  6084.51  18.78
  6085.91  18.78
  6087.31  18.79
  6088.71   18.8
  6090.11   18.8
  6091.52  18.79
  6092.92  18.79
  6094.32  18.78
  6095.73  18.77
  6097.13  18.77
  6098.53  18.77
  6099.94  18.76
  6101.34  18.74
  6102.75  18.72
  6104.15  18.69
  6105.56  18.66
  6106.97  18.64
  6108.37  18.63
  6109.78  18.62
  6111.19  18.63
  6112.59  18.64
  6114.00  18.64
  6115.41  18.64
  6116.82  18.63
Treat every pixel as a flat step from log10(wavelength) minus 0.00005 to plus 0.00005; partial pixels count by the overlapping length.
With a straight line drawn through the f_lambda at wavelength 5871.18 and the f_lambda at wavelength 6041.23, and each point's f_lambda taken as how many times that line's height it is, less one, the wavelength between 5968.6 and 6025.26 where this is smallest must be 5984.47 Angstrom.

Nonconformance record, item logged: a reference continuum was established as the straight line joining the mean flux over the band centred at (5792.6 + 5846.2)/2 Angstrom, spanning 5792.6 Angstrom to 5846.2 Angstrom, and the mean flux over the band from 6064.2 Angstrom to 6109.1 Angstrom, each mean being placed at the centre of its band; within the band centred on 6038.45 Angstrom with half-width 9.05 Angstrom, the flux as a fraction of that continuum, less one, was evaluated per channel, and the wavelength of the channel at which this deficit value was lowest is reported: 6046.80 Angstrom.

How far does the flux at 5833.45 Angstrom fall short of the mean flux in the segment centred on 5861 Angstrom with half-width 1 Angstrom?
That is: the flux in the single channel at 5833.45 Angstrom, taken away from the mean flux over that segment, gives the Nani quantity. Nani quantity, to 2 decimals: -0.39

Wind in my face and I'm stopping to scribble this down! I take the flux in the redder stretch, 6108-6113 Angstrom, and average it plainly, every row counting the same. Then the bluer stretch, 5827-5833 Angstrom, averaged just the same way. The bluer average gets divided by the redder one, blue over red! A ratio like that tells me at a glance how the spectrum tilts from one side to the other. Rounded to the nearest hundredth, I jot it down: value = 1.14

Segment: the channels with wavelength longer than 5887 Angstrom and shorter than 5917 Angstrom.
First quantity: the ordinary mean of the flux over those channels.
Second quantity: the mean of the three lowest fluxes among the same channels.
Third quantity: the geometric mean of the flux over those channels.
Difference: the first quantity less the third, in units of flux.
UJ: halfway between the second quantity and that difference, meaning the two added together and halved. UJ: 9.7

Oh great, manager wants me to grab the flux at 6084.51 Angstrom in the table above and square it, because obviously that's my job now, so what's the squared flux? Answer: 353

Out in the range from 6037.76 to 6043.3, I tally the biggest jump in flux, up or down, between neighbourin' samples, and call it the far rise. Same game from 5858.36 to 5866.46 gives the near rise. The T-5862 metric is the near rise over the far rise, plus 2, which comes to 2.50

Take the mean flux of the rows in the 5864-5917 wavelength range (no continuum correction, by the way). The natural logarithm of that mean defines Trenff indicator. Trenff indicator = 3.00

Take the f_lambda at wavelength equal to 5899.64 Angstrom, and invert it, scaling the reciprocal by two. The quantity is 0.101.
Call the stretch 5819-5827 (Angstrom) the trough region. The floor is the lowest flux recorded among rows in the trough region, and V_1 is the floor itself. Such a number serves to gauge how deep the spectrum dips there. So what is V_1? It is 21.29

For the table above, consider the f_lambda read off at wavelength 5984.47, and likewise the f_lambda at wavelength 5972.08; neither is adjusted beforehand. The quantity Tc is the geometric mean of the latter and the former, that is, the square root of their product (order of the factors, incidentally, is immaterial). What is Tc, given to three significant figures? 19.6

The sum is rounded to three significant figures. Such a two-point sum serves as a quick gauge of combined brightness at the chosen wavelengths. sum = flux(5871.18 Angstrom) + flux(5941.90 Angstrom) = 40.8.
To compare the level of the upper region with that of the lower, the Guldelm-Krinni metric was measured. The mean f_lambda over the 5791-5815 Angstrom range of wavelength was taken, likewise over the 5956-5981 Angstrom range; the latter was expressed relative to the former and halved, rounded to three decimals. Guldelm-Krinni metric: 0.458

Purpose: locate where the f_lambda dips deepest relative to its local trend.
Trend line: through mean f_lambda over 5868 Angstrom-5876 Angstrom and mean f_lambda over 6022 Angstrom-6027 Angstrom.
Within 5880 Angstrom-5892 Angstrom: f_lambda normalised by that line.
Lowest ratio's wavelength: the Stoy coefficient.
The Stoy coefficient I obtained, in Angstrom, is 5891.49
